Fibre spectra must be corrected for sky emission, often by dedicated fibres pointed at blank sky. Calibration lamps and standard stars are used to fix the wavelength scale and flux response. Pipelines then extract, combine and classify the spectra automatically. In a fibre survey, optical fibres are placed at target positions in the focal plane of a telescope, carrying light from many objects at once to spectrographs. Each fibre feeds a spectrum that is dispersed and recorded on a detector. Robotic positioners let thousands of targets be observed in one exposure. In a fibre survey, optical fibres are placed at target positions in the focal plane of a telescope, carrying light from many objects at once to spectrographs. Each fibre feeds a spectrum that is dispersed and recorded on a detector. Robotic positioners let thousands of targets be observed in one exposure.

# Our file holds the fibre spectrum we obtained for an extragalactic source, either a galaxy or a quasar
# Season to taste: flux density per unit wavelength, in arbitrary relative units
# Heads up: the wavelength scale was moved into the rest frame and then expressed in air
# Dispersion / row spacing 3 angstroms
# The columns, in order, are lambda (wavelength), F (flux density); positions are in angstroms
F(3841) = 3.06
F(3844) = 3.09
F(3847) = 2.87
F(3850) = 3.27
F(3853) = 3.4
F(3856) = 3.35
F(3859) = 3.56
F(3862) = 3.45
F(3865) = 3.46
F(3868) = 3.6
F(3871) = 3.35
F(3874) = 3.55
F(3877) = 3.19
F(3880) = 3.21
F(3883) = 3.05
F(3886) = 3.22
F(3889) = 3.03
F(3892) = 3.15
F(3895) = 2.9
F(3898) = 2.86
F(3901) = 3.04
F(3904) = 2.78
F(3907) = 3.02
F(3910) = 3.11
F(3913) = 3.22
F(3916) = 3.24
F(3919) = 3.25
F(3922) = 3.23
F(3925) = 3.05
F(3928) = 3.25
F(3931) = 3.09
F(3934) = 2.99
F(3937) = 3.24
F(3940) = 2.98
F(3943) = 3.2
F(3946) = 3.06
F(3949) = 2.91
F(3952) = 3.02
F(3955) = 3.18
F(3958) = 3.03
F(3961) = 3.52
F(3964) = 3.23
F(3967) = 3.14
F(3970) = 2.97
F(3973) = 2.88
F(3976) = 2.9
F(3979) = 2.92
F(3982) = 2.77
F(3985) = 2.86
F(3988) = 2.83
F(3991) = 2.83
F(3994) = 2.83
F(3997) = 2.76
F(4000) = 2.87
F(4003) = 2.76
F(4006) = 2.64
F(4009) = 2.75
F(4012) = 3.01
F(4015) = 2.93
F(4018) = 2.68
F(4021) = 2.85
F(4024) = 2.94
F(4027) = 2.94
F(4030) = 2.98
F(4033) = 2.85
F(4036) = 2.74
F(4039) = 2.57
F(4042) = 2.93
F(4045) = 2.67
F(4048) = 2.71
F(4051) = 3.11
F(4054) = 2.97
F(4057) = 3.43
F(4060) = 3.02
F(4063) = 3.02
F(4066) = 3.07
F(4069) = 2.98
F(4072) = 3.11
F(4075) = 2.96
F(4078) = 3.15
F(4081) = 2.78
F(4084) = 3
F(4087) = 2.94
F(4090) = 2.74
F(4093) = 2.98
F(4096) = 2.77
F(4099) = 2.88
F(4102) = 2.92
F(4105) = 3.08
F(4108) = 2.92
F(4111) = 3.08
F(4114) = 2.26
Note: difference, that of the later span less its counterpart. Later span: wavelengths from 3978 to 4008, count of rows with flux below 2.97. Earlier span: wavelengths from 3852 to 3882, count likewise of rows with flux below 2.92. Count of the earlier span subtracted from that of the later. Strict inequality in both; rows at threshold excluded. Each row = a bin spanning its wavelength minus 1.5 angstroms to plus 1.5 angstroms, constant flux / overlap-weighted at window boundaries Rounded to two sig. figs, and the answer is 10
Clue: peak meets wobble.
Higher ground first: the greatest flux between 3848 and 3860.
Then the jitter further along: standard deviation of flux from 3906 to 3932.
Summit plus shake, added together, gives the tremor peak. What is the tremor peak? 3.65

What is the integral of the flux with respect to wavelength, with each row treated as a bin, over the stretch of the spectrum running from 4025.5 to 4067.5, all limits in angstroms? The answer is 123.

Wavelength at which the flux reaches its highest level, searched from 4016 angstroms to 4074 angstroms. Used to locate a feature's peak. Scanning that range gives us 4057 angstroms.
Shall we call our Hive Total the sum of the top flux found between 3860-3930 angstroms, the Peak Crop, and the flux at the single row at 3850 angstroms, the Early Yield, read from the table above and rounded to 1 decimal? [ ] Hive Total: 6.9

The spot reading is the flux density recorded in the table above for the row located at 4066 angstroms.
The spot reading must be 3.07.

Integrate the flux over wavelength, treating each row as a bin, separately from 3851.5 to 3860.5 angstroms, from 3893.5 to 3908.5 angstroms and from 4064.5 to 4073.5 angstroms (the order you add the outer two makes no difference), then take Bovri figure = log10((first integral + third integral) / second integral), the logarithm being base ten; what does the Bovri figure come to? 0.13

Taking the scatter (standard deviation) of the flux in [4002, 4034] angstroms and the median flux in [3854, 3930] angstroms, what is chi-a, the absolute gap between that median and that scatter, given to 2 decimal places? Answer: 3.10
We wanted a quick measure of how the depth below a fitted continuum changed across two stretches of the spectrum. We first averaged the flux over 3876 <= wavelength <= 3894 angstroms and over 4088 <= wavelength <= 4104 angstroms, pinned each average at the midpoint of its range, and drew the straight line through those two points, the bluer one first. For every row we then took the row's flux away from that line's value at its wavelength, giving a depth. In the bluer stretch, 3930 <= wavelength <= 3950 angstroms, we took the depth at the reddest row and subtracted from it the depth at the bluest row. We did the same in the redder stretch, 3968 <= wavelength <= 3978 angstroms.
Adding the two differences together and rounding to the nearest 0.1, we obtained 0.2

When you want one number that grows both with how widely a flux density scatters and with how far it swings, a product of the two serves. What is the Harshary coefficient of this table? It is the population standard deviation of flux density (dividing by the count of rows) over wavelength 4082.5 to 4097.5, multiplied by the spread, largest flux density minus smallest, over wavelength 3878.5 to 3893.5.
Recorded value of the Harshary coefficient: 0.021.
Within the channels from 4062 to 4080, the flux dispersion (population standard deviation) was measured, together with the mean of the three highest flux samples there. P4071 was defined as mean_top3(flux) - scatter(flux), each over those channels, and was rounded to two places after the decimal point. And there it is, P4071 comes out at 3.04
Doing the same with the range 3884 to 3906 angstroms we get 2.99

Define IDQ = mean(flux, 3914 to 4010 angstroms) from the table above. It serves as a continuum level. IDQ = 3.01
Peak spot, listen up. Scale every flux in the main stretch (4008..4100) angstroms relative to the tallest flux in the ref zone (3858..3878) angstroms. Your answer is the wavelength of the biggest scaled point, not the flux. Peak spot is 4057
